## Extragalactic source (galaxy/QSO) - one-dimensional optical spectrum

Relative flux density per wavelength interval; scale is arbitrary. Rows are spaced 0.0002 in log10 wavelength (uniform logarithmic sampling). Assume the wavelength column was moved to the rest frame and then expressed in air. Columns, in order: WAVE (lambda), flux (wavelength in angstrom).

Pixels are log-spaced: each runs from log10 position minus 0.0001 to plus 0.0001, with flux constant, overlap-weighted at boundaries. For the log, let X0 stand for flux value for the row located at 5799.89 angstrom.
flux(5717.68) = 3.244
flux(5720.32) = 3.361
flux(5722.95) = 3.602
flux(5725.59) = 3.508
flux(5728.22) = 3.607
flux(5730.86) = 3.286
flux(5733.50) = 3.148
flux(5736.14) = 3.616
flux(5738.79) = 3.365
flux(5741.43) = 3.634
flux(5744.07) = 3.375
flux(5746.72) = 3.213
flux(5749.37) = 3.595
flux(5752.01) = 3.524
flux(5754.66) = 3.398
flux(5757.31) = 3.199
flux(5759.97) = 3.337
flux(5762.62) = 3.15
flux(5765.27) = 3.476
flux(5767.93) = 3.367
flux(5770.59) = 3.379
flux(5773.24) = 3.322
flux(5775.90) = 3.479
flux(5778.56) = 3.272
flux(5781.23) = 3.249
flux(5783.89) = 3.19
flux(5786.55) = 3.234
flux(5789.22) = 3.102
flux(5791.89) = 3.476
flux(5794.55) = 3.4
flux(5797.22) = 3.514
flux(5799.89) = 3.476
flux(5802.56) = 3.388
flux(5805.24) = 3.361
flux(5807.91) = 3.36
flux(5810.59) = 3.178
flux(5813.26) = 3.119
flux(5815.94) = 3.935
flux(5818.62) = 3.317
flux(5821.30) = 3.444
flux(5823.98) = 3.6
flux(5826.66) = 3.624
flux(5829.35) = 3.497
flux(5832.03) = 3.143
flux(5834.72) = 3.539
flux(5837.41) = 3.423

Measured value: 3.476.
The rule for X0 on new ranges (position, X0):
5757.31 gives 3.199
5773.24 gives 3.322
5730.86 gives 3.286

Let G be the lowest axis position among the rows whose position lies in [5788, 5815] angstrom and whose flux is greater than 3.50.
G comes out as 5797.22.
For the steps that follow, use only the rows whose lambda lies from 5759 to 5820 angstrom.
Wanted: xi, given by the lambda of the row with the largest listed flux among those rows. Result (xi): 5815.94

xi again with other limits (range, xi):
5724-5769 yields 5741.43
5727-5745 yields 5741.43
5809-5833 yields 5815.94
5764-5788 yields 5775.90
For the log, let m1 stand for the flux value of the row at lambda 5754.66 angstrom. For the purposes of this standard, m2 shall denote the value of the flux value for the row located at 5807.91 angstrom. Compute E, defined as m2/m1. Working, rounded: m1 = 3.398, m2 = 3.36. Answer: 0.99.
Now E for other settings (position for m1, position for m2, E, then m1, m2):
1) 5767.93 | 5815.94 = 1.17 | 3.367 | 3.935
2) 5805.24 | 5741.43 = 1.08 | 3.361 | 3.634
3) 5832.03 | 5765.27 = 1.11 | 3.143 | 3.476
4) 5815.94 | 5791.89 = 0.88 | 3.935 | 3.476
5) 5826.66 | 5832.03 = 0.87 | 3.624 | 3.143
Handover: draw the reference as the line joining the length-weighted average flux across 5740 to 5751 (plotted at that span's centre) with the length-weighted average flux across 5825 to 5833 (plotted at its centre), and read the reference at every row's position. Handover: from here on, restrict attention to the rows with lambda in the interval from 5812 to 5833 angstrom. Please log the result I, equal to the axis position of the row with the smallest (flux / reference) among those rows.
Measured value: 5813.26 angstrom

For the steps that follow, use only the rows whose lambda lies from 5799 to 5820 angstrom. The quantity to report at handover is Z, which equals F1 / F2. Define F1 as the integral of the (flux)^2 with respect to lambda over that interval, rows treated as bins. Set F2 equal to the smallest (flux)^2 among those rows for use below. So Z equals 24.92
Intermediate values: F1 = 242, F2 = 9.73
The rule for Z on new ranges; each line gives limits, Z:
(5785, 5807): 25.96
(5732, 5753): 25.02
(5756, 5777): 23.60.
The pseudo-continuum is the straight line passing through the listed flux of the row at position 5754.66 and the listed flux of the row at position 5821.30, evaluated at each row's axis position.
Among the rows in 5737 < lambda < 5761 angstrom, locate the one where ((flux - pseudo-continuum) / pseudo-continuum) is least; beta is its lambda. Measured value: 5757.31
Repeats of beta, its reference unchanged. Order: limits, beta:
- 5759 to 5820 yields 5789.22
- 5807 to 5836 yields 5813.26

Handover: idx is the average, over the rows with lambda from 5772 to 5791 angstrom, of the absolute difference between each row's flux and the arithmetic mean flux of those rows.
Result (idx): 0.08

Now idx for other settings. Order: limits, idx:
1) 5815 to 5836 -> 0.16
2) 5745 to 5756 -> 0.13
